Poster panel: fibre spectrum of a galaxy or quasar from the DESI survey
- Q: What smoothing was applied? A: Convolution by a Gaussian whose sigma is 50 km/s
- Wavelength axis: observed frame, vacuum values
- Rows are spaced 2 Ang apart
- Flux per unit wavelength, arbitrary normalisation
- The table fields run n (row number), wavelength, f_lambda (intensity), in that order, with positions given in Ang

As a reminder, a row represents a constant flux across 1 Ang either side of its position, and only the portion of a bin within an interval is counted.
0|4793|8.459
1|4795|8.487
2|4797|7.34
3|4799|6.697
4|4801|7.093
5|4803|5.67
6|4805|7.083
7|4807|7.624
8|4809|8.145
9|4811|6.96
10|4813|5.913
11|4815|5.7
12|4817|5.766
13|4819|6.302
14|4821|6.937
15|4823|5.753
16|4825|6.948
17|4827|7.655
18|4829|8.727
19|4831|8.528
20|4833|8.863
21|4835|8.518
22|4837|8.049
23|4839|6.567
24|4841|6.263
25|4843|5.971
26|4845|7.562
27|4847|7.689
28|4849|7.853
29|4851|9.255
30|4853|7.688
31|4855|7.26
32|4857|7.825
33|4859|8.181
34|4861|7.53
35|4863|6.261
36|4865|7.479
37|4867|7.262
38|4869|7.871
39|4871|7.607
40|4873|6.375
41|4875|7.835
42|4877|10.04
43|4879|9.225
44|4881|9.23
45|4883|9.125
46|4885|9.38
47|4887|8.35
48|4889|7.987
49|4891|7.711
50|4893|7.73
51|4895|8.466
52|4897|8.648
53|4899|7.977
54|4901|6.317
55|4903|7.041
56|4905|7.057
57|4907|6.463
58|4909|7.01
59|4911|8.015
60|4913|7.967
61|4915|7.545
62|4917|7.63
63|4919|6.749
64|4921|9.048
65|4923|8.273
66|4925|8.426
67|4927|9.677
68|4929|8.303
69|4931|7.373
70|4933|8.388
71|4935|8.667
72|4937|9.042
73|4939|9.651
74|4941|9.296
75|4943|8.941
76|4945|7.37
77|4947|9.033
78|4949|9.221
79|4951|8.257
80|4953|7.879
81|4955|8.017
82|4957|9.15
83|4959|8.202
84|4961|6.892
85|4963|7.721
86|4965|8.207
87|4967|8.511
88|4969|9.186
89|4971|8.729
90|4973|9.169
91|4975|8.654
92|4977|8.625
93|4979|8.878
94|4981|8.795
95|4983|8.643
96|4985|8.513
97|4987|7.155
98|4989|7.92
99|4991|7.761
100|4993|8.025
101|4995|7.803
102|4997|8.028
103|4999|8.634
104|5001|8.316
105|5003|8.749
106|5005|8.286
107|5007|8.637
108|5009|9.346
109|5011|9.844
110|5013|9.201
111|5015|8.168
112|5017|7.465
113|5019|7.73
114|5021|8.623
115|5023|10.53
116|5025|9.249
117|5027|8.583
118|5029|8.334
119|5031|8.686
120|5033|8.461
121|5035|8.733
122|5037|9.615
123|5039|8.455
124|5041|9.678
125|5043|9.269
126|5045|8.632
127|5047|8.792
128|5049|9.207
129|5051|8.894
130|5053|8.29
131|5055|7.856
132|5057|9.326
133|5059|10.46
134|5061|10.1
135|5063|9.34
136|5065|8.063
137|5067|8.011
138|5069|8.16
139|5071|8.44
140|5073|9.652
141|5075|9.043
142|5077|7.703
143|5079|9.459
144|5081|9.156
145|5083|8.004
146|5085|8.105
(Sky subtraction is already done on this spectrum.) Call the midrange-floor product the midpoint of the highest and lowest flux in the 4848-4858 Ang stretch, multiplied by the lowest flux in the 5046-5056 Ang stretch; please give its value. 65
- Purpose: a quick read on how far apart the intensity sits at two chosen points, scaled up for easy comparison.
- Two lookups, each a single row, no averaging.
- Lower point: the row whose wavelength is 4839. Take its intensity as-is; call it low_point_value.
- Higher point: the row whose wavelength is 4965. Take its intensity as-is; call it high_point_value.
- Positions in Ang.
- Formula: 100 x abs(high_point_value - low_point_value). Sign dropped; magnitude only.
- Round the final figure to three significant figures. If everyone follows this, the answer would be 164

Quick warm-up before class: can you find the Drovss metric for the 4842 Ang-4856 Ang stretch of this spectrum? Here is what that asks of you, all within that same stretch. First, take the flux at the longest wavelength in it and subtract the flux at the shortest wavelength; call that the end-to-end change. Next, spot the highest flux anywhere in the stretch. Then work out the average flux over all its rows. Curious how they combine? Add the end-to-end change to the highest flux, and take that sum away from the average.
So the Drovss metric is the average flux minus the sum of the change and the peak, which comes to -2.9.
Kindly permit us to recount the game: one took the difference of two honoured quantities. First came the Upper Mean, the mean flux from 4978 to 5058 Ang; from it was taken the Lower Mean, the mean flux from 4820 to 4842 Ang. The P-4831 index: 1.1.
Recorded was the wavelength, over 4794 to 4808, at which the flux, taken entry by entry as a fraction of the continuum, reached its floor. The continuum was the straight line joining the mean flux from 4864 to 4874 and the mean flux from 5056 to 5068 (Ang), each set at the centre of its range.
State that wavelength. 4803 Ang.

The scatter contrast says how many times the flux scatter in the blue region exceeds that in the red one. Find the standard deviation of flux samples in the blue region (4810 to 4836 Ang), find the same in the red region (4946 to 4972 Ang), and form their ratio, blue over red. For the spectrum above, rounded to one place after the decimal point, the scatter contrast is 1.8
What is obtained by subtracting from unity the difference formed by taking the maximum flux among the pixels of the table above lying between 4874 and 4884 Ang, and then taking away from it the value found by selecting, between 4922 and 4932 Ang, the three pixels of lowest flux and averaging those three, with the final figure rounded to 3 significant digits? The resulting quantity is -1.06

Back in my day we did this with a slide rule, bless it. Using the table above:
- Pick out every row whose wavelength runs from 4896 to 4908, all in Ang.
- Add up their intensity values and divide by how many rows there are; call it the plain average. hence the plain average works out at 7.25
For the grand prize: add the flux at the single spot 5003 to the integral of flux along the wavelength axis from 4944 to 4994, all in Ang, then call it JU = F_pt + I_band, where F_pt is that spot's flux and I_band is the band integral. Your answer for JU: 426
